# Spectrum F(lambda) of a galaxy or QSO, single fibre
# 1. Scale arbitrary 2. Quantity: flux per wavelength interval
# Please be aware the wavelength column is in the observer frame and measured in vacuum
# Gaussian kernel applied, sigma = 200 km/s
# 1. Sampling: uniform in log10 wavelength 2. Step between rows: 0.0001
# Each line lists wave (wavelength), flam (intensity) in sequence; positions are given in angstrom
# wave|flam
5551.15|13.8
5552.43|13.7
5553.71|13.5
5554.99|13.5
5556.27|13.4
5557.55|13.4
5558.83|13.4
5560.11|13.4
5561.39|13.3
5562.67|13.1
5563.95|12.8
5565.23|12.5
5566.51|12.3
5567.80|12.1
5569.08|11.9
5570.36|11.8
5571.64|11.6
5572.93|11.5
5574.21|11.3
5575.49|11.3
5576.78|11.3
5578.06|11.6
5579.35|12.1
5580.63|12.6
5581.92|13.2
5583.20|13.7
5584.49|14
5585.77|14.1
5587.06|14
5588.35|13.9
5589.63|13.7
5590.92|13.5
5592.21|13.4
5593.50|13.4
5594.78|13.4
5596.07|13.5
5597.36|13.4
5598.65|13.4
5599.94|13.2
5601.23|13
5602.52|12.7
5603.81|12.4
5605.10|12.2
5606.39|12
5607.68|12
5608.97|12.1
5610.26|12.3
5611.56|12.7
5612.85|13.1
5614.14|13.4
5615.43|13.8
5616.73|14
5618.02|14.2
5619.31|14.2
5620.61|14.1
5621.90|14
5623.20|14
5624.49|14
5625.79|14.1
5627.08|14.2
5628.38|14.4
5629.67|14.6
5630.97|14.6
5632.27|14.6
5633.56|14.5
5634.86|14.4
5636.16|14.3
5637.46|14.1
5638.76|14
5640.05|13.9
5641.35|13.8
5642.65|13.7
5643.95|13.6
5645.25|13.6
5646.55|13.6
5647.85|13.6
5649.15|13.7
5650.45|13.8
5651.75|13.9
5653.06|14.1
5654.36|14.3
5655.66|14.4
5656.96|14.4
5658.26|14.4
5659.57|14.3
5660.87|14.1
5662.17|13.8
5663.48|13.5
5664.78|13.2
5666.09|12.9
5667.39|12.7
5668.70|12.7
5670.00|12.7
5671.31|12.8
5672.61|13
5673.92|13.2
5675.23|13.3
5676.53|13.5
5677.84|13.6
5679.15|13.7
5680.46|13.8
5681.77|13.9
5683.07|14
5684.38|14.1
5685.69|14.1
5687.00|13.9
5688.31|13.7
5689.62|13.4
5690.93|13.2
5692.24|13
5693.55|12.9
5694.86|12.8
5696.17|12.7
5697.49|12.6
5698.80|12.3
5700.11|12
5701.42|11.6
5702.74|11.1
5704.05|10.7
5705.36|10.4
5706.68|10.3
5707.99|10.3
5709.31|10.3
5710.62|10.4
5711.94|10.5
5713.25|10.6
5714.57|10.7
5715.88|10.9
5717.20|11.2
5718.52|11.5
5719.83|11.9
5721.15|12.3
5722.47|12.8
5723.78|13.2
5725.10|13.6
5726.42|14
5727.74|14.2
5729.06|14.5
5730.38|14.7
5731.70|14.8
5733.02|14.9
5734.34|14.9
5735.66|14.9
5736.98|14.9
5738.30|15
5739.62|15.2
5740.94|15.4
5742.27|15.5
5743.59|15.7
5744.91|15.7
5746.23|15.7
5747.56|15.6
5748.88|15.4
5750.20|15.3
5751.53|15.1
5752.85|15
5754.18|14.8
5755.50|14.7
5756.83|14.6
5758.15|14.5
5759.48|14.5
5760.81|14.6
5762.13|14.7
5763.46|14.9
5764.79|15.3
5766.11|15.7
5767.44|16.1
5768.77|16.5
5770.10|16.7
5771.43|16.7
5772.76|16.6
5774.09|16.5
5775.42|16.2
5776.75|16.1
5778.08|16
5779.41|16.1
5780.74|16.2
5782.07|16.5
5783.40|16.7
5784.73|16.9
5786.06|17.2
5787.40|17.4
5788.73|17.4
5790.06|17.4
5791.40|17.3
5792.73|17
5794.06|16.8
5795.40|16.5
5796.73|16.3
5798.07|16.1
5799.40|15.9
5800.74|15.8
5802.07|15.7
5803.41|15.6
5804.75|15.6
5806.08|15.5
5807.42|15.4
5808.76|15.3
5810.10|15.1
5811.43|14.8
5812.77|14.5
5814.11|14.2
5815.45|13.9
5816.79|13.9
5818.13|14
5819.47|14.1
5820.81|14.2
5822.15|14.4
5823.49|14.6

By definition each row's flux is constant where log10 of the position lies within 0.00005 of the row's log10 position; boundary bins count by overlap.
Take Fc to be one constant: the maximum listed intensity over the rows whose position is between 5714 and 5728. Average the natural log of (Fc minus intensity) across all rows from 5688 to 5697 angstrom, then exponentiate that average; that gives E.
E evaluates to 1.0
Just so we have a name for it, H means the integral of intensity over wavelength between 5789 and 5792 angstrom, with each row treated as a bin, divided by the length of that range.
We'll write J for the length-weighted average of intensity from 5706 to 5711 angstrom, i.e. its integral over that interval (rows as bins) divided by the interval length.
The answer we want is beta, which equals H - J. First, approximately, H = 17.3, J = 10.3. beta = 7.0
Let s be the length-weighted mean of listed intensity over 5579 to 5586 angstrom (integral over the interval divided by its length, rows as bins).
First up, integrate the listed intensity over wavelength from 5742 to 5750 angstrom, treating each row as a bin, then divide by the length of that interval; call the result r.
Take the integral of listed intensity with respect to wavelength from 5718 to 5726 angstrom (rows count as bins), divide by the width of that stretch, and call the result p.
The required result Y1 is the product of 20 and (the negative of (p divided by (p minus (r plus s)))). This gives 16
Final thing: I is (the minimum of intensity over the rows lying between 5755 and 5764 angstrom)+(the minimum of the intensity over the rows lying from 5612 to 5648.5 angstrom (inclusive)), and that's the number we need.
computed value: 27.6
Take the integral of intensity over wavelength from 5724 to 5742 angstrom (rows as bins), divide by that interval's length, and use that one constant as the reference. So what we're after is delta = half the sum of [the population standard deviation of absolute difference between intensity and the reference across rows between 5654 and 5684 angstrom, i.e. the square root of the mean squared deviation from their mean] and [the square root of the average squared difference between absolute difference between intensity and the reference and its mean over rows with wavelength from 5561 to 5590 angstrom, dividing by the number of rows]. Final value 0.8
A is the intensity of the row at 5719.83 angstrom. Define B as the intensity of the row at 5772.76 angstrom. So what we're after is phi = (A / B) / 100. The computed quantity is 0.0072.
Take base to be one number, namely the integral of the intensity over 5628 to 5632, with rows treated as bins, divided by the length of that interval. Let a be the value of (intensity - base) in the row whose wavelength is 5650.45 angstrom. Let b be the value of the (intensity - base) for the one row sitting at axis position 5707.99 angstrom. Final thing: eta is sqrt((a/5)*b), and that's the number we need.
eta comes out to 0.8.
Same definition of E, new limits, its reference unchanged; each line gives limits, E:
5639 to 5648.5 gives 0.5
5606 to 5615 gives 1.6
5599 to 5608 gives 1.6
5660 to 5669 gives 0.7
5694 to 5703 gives 2.0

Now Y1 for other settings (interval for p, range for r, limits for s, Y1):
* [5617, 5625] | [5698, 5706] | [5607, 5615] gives 28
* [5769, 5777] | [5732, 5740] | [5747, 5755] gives 24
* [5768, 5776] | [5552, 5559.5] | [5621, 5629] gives 30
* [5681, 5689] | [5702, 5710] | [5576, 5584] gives 31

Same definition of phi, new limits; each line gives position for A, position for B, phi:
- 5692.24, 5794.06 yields 0.0077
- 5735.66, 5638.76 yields 0.0106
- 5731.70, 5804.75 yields 0.0095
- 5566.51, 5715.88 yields 0.0113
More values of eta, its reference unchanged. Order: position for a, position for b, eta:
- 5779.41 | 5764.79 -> 0.5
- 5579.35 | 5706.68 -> 1.4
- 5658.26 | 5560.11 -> 0.2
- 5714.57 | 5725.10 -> 0.9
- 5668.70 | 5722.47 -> 0.8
